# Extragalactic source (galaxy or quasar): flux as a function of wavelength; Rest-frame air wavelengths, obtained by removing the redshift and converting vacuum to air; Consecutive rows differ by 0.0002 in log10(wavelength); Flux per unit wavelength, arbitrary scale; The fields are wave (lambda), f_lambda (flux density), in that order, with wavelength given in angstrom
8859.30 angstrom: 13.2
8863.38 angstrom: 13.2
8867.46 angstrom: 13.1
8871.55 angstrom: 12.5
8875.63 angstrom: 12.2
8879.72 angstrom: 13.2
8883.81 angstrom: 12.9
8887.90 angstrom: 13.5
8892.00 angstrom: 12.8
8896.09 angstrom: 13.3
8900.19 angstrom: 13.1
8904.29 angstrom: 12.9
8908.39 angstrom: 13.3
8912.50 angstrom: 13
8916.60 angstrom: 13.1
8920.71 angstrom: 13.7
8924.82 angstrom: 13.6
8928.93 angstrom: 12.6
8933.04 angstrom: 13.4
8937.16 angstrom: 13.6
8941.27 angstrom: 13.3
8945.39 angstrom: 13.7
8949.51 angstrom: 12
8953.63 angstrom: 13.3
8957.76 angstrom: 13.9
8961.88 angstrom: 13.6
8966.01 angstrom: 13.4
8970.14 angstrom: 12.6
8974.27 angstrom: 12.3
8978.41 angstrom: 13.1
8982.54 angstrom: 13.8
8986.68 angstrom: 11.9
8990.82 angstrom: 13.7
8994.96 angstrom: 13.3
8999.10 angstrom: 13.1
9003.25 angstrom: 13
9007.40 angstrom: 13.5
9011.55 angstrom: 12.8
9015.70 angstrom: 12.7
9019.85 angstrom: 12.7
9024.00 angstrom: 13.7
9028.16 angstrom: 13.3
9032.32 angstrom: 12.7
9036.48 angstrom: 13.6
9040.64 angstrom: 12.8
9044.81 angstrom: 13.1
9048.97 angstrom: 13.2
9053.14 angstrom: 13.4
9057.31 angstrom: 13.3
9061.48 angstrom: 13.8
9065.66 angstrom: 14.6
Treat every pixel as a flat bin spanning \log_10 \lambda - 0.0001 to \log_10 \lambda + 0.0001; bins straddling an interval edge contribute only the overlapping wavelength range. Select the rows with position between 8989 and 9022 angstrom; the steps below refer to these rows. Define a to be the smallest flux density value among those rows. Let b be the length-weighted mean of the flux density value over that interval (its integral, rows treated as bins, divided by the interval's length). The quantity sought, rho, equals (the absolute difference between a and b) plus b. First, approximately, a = 12.7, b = 13.10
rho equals 13.5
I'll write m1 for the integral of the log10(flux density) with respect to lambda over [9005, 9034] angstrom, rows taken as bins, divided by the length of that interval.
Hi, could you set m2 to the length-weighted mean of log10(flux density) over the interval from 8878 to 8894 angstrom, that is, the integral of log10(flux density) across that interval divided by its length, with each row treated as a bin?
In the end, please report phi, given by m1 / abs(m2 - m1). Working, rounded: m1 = 1.12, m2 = 1.12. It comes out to 1024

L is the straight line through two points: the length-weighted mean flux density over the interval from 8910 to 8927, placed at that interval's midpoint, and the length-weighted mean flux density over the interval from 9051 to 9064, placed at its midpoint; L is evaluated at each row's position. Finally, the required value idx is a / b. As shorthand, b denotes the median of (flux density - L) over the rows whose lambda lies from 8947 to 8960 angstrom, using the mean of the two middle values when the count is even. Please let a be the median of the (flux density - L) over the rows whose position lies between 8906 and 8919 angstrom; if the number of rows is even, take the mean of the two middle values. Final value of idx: 2.7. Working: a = -0.24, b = -0.09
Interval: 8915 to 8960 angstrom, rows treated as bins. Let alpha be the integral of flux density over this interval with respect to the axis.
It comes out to 598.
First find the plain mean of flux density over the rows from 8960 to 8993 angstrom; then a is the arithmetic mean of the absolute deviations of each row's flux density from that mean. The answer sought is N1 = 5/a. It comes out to 9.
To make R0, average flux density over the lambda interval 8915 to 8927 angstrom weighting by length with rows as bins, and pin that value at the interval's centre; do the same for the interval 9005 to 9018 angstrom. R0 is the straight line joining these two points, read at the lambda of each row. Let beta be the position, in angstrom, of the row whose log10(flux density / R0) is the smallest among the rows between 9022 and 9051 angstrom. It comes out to 9032.32 angstrom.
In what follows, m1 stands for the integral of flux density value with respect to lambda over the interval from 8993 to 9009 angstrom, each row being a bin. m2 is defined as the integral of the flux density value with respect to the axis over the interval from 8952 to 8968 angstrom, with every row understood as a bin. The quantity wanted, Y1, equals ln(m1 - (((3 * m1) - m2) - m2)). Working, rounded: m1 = 211.4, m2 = 217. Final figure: 2.40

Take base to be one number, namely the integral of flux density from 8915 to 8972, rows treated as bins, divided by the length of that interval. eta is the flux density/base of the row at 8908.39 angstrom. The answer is 1.00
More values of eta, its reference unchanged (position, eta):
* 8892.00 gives 0.96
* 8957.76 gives 1.05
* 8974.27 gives 0.93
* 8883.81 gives 0.97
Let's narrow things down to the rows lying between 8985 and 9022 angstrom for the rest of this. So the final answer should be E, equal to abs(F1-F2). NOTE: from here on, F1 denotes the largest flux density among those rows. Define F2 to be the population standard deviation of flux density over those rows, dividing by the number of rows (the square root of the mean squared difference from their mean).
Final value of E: 13.20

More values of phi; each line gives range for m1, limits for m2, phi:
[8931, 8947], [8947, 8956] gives 44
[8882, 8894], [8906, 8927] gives 128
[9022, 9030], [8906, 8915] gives 99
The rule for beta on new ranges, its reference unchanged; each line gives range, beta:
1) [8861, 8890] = 8875.63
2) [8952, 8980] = 8974.27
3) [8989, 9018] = 9015.70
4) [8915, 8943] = 8928.93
